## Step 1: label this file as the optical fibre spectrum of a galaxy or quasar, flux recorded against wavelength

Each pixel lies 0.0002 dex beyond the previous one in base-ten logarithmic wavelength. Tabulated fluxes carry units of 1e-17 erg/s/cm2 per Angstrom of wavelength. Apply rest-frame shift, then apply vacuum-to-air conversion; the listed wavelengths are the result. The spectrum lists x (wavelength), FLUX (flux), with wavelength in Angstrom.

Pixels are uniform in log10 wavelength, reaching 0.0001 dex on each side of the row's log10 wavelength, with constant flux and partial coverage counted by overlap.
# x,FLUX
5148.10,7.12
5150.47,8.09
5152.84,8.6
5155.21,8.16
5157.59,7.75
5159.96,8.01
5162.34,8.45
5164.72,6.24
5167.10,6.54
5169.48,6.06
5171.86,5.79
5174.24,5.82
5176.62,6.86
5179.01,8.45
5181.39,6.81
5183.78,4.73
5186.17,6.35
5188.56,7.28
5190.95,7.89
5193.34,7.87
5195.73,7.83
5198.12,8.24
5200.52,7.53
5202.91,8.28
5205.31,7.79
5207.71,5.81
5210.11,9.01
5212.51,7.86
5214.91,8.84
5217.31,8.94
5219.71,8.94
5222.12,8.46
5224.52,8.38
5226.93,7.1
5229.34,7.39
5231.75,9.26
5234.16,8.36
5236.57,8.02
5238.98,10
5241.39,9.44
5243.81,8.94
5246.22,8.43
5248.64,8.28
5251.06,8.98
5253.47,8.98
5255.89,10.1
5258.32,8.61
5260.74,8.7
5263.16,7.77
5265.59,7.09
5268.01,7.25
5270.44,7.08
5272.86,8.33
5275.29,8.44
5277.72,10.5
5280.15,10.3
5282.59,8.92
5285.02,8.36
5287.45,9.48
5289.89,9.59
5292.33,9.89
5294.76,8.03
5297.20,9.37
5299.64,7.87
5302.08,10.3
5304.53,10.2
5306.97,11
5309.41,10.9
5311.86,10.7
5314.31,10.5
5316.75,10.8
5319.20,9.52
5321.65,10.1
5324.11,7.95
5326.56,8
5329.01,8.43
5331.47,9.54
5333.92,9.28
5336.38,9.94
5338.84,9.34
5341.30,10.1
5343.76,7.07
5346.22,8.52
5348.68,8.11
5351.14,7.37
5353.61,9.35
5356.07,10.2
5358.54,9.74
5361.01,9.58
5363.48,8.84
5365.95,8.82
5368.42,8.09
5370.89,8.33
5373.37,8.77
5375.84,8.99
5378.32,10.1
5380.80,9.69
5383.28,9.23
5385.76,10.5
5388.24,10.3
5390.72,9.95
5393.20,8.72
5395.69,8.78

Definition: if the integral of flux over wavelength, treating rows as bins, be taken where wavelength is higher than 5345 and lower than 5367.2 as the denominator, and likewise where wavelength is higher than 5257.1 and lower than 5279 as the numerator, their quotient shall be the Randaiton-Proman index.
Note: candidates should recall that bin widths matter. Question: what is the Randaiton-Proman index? 0.90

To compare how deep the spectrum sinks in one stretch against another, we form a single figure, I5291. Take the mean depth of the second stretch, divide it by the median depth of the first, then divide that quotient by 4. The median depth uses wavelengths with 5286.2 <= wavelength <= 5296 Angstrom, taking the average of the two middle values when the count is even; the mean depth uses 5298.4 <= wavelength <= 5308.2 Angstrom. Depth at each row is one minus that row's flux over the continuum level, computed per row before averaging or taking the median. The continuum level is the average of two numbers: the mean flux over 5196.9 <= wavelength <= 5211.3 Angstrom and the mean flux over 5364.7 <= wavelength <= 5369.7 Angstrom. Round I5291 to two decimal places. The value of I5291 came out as 0.30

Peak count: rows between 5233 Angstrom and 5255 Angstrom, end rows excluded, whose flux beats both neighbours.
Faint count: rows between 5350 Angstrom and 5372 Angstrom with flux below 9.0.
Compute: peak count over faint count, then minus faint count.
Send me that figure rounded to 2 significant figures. -4.8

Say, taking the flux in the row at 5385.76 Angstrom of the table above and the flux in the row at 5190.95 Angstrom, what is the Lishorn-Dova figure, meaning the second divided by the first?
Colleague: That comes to 0.75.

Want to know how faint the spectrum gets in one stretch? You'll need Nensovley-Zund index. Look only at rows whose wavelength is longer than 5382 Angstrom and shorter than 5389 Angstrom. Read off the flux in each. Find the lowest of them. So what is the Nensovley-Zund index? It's 9.23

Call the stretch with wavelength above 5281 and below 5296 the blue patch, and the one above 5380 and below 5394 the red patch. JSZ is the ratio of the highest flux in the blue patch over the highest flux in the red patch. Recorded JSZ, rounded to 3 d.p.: 0.942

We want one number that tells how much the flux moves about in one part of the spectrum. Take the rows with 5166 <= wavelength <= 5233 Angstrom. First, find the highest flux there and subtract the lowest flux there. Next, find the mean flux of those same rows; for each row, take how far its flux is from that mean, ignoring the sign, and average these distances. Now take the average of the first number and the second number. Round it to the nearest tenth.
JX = 2.7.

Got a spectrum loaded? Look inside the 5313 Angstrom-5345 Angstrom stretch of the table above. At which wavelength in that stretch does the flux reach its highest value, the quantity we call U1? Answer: 5316.75 Angstrom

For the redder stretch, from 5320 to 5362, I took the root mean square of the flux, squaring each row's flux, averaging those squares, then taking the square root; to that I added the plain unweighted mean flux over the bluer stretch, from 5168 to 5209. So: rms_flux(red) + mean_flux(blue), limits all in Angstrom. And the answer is 16.1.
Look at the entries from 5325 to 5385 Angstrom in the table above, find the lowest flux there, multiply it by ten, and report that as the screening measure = 70.7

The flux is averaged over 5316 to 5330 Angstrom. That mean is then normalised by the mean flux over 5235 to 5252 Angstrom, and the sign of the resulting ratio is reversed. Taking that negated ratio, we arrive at -1.03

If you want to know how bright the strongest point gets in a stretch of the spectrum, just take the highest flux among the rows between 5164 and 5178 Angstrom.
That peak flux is 6.86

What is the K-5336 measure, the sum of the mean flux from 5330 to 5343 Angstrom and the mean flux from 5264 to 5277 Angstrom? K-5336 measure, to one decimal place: 17.3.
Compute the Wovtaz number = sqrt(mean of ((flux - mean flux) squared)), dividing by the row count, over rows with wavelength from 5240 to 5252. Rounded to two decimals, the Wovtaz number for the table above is 0.42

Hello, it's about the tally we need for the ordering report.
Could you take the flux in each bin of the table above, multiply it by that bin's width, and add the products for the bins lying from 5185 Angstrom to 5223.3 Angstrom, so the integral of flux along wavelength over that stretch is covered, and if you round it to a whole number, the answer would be 304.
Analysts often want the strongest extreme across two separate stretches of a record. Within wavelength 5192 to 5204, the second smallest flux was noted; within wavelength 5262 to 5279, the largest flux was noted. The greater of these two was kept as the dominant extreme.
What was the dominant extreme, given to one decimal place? 10.5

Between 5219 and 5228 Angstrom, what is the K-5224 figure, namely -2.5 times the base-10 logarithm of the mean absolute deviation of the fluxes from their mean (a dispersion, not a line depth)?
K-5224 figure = 0.63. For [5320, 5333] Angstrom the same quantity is 0.23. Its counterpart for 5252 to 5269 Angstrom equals 0.18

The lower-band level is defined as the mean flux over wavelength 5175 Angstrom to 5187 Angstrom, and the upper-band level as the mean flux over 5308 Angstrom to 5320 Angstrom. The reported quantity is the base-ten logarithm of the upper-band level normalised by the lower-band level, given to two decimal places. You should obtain 0.20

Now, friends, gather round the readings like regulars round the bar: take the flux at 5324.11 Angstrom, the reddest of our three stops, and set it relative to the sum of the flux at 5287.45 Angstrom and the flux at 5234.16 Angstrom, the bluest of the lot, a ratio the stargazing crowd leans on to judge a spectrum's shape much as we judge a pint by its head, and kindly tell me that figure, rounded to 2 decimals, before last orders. 0.45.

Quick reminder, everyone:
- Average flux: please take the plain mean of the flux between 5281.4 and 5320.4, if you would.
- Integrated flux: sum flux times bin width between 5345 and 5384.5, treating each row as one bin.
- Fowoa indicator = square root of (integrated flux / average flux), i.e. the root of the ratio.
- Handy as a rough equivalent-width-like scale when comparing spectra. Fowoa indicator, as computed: 6.0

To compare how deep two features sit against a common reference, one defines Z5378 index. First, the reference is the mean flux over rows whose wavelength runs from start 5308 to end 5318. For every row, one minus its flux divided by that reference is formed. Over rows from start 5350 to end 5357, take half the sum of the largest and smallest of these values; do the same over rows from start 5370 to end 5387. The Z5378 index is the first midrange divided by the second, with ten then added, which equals 11.5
